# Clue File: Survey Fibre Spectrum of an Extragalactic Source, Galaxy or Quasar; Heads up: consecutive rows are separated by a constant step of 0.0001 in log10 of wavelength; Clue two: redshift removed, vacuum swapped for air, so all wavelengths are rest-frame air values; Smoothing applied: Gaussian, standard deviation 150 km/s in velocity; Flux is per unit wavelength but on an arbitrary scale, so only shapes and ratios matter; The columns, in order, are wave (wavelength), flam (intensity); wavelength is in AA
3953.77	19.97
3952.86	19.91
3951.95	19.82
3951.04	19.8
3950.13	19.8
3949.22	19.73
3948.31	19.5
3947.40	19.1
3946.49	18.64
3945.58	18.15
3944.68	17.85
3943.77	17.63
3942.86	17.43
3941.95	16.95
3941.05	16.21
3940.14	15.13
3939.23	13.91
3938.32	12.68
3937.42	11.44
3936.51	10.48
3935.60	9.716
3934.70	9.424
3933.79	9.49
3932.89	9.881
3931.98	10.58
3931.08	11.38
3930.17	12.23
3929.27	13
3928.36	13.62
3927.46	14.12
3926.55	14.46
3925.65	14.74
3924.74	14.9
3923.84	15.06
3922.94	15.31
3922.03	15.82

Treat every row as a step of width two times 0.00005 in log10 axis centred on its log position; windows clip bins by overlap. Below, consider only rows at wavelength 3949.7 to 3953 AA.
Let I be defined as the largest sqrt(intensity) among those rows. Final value 4.46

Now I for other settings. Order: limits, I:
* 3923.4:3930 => 3.88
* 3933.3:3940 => 3.73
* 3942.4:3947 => 4.32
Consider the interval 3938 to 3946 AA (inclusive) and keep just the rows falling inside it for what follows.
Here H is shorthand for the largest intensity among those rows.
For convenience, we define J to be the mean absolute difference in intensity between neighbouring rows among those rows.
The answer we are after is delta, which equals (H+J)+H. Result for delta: 37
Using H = 18.15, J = 0.7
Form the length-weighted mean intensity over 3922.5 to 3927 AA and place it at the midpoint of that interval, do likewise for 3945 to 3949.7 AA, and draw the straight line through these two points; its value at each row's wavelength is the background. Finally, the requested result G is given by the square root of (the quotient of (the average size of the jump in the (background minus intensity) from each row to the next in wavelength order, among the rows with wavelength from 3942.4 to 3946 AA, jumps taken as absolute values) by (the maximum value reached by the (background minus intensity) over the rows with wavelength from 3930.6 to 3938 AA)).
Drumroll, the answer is 0.10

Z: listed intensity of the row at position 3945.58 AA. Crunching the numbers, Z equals 18.15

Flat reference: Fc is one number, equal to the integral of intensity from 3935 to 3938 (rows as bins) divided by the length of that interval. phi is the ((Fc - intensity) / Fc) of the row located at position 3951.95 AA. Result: -0.9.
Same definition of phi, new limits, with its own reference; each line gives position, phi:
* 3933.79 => 0.1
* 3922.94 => -0.4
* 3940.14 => -0.4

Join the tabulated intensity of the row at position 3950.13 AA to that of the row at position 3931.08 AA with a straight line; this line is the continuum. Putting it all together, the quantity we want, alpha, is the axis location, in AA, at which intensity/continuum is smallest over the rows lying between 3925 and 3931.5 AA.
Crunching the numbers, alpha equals 3931.08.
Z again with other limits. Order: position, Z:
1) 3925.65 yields 14.74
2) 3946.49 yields 18.64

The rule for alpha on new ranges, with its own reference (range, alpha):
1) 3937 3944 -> 3937.42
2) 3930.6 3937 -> 3934.70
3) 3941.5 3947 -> 3945.58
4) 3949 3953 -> 3952.86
